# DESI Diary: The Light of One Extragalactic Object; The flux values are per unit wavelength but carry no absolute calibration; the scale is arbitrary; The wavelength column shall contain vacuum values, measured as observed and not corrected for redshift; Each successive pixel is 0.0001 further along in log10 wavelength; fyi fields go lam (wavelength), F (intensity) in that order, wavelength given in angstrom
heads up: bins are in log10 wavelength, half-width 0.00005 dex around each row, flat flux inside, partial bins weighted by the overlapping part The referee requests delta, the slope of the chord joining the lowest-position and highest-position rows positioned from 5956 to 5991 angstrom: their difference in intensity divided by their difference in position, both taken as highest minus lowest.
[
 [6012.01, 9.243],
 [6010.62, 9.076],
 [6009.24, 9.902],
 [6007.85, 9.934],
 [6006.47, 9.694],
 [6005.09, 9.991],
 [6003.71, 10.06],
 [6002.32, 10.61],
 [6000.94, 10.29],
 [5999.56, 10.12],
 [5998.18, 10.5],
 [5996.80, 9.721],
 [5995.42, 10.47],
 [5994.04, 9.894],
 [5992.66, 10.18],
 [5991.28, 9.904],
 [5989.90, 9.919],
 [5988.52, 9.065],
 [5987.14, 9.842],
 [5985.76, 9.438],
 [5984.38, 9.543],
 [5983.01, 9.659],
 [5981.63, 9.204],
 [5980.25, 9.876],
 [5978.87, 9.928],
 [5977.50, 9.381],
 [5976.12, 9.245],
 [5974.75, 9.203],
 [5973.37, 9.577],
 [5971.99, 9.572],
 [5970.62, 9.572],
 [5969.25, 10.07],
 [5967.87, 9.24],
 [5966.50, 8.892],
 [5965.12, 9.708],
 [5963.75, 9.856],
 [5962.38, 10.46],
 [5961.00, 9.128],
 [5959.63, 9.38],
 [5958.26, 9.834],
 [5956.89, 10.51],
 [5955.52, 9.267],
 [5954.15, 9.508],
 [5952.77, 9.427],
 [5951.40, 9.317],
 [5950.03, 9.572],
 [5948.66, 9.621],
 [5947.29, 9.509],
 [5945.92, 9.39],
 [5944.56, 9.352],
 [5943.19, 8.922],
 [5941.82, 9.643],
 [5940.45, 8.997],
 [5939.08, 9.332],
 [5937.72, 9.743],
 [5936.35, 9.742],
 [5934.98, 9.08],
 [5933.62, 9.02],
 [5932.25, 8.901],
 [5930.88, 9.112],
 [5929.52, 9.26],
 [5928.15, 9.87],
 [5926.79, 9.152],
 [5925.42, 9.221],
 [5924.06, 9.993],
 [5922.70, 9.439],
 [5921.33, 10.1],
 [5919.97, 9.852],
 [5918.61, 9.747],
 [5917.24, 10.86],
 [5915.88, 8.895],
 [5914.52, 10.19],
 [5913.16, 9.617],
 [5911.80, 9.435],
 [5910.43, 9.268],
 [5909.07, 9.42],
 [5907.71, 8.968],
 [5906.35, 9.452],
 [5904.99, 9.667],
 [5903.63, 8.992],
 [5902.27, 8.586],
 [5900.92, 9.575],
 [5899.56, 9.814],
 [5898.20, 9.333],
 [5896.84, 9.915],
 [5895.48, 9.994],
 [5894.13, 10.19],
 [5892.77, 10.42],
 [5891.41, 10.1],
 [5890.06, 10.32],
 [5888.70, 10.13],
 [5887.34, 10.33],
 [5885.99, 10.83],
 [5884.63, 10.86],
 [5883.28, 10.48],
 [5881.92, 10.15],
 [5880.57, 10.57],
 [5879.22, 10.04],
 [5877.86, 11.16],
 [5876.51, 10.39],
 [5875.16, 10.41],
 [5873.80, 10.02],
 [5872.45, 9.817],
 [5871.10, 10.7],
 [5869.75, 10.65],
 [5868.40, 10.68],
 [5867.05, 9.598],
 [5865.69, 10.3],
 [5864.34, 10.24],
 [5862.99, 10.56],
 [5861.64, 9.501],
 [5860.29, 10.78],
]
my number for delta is -0.02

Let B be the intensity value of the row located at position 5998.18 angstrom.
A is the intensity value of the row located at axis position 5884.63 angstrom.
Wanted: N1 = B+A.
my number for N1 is 21.4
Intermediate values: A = 10.86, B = 10.5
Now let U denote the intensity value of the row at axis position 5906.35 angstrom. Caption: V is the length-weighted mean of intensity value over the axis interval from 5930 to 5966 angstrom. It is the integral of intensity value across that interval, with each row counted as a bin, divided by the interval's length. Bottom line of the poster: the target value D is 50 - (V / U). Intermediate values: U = 9.452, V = 9.5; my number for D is 49.0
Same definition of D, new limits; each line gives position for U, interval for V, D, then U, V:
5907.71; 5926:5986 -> 48.9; 8.968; 9.5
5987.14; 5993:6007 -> 49.0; 9.842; 10.1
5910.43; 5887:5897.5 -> 48.9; 9.268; 10.2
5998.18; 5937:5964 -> 49.1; 10.5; 9.5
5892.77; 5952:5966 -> 49.1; 10.42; 9.7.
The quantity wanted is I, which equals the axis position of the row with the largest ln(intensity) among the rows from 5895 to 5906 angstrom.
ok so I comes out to 5895.48 angstrom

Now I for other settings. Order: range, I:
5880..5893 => 5884.63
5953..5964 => 5956.89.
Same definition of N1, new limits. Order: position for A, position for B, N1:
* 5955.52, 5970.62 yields 18.8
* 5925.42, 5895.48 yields 19.2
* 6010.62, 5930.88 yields 18.2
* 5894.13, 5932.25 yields 19.1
